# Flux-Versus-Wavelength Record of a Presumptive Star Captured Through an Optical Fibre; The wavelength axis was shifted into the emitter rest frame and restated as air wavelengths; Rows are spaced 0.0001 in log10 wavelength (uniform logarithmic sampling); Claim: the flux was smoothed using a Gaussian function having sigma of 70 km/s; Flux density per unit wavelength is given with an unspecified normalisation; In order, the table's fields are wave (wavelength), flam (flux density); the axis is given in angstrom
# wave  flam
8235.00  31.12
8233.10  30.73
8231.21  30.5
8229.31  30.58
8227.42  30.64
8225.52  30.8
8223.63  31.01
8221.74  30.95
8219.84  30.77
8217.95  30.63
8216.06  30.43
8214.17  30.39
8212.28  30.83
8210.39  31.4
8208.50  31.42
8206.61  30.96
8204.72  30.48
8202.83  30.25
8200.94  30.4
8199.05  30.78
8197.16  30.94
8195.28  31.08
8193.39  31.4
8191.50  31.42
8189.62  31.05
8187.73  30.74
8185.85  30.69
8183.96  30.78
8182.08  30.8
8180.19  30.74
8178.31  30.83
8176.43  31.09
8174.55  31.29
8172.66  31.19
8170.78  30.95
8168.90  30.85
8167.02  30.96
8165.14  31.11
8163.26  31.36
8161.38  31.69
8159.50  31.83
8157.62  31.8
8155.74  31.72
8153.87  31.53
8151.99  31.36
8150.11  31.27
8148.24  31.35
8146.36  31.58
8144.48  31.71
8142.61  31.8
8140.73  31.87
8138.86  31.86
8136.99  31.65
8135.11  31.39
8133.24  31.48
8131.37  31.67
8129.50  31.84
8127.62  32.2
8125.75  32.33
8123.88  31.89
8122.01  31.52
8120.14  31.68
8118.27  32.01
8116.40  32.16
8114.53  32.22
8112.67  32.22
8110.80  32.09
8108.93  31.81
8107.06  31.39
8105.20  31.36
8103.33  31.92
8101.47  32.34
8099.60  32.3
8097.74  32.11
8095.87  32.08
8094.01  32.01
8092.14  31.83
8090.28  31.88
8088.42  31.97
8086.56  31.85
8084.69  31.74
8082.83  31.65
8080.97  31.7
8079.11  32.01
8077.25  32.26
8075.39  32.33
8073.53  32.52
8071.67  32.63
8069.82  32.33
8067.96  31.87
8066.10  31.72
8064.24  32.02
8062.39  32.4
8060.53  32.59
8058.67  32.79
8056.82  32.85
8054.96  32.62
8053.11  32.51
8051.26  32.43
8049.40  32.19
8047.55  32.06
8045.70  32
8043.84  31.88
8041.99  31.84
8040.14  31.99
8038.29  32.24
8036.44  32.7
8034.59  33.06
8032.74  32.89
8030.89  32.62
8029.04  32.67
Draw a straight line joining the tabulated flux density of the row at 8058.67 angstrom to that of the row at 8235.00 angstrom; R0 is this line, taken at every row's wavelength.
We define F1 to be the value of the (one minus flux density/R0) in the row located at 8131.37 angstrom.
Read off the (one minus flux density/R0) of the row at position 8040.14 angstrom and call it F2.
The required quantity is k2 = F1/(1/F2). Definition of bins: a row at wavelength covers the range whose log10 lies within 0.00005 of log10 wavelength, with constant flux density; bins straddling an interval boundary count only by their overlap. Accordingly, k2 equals 0.0004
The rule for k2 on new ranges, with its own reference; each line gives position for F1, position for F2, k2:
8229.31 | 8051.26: 0.0002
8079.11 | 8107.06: 0.0005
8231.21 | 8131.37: 0.0003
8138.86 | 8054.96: 0.0000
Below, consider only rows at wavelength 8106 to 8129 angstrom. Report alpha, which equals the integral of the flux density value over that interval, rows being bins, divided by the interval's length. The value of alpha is 32.0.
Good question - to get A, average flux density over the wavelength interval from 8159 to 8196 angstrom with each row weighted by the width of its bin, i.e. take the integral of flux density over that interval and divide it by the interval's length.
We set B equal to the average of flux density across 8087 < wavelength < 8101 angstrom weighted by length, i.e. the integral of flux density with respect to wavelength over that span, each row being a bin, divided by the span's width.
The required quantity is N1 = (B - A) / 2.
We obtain 0.47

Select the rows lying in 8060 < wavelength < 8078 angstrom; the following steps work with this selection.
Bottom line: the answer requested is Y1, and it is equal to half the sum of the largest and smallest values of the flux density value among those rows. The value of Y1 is 32.2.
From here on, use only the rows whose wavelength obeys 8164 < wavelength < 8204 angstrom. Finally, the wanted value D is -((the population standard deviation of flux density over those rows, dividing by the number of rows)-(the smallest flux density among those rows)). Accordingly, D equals 30.0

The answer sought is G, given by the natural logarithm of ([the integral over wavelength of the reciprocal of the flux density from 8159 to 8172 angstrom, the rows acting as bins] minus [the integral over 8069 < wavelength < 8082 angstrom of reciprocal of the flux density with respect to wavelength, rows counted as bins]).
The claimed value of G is -4.3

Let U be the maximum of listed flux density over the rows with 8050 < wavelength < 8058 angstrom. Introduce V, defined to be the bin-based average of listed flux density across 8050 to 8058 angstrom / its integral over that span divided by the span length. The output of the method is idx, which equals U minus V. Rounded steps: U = 32.85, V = 32.6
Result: 0.25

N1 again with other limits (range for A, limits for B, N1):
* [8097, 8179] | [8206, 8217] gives -0.37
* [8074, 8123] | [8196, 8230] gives -0.59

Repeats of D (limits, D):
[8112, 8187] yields 30.2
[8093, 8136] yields 31.0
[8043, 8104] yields 31.3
